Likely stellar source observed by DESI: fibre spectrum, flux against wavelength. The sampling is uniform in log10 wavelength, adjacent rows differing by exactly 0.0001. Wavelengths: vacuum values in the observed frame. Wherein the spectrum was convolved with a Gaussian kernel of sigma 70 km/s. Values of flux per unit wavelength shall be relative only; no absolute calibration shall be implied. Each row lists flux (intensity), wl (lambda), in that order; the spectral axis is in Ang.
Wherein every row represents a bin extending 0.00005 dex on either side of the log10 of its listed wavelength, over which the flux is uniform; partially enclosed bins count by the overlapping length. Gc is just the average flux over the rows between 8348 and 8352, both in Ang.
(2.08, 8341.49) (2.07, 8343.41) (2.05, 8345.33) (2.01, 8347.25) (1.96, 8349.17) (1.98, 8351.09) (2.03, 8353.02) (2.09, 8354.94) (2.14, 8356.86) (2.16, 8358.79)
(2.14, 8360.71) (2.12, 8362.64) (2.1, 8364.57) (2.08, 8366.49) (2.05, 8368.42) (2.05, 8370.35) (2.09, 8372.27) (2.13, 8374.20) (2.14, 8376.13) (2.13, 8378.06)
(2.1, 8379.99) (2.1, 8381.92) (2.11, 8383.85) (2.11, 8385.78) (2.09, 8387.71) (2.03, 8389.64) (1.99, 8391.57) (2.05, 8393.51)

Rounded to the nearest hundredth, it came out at 1.97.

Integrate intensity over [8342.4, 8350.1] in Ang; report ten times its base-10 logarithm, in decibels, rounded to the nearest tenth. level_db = 11.9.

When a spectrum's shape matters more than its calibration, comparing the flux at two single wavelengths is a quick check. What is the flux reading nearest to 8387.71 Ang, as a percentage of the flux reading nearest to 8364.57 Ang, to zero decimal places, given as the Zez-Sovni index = 100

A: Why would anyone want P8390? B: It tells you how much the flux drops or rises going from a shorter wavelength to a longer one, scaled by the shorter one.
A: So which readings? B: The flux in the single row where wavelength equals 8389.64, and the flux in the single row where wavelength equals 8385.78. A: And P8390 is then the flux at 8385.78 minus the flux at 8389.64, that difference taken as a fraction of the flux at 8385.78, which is 0.038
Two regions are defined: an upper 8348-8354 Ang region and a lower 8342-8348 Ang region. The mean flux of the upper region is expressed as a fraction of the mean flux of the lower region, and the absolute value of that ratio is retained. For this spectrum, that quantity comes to 0.97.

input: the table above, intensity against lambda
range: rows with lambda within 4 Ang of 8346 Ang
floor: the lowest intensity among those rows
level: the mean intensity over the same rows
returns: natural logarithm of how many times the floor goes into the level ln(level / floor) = 0.03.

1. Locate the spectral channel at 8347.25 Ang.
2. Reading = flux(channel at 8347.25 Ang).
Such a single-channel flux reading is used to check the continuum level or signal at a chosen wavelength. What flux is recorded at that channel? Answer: 2.01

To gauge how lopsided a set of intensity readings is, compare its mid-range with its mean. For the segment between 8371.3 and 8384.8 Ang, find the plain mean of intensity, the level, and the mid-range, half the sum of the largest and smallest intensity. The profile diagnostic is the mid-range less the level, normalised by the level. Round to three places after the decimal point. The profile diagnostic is 0.000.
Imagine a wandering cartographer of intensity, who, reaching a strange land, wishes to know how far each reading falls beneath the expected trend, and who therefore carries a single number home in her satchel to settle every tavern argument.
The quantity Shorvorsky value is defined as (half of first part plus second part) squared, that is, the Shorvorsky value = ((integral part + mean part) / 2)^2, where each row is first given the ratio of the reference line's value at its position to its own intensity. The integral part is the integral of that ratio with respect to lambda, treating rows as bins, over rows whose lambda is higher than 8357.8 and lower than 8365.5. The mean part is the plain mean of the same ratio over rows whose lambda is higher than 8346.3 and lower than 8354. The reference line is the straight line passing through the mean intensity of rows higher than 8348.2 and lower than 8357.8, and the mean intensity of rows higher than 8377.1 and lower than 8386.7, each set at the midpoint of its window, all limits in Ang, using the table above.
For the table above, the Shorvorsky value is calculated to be 17.9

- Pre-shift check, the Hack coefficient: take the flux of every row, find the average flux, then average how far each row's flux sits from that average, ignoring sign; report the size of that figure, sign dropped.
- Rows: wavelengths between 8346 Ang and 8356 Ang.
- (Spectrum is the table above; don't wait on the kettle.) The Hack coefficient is 0.0368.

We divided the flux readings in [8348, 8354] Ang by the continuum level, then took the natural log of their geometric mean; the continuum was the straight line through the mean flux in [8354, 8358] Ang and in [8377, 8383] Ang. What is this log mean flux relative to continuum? -0.062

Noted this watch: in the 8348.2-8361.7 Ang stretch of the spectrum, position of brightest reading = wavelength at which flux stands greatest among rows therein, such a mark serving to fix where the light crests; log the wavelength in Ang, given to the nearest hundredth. 8358.79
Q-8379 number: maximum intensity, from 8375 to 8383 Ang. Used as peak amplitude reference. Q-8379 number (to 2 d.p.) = 2.14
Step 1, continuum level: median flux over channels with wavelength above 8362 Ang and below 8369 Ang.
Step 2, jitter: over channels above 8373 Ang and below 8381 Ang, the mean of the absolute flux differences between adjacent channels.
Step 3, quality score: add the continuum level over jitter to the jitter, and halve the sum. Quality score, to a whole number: 63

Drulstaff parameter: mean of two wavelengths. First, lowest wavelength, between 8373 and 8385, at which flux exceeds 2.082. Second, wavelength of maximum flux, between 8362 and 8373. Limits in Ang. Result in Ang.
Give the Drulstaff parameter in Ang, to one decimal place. 8368.4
